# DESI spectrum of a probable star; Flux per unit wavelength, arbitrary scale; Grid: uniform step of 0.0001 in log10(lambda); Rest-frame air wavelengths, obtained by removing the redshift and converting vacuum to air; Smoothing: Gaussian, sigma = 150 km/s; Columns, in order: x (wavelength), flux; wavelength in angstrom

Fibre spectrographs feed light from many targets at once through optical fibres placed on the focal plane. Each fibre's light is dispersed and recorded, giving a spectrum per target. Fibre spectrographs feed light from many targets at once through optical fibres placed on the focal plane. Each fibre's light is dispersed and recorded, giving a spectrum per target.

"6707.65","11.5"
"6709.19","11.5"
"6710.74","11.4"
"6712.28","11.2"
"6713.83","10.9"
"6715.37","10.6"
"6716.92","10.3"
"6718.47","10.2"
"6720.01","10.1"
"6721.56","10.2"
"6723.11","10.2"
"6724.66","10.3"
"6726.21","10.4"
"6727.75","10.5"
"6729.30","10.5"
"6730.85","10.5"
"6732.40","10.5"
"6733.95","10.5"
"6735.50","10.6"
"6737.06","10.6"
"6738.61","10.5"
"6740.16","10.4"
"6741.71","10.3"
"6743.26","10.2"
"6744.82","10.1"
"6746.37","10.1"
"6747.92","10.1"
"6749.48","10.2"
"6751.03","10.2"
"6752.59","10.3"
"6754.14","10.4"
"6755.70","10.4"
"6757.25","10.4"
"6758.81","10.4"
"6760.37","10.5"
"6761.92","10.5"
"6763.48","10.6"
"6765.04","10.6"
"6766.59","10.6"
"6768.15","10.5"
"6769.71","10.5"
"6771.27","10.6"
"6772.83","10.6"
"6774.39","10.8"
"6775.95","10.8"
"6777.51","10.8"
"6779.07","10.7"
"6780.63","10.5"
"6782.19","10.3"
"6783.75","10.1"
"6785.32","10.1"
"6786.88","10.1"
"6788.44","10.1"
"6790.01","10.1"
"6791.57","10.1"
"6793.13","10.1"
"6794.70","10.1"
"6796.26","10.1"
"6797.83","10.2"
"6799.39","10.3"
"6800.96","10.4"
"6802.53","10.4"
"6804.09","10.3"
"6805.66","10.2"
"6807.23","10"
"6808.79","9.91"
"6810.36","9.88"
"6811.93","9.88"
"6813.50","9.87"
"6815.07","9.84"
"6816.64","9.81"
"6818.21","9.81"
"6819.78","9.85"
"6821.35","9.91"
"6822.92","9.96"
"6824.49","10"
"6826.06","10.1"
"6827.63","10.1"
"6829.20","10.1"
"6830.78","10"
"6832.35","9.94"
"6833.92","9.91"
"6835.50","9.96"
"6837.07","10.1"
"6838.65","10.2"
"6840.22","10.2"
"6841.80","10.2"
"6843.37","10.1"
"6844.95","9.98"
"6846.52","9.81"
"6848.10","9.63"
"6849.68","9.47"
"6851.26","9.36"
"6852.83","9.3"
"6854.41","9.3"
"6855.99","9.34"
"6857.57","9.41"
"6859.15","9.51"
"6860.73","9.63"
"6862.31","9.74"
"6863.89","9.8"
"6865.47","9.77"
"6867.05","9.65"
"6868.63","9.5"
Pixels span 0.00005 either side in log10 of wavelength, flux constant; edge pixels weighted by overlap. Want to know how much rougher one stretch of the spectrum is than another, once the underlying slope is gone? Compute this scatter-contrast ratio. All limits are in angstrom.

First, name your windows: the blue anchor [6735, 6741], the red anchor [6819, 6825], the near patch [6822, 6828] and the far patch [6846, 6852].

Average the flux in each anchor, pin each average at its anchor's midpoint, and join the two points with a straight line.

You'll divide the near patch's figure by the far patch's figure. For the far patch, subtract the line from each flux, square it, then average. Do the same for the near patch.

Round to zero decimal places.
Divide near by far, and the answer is 0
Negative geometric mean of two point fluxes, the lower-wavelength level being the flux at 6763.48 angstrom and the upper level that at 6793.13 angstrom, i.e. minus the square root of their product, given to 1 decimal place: -10.3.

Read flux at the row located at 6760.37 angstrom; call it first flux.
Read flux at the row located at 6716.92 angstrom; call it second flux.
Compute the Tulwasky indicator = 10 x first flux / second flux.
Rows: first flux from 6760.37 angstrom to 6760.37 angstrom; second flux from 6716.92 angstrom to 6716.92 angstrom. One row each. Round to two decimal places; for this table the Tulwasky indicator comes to 10.19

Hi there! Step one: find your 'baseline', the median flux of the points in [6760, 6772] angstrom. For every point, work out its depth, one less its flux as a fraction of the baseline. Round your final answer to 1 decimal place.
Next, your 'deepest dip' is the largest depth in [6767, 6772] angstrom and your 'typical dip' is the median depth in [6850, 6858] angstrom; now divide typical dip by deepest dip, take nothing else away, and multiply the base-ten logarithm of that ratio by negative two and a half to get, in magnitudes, -3.5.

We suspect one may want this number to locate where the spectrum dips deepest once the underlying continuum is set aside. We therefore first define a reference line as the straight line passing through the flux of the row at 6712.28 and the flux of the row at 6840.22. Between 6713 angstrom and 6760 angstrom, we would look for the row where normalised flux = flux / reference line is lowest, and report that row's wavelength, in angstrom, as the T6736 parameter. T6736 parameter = 6720.01 angstrom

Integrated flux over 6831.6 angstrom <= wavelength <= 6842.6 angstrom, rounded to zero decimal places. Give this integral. 111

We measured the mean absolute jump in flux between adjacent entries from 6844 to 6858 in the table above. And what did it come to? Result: 0.10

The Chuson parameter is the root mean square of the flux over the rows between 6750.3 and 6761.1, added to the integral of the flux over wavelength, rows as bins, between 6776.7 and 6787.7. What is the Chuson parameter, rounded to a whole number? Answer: 124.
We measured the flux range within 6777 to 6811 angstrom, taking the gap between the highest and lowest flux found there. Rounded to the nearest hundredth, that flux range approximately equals 0.92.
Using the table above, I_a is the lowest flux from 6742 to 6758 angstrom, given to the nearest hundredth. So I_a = 10.10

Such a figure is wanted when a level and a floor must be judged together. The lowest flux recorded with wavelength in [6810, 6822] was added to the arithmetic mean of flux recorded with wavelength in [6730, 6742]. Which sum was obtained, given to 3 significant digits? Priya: 20.3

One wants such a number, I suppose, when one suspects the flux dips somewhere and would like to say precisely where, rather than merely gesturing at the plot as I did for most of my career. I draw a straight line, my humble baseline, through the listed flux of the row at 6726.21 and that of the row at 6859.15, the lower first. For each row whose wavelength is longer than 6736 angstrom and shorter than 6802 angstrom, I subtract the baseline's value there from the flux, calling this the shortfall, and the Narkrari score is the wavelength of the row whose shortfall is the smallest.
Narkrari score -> 6744.82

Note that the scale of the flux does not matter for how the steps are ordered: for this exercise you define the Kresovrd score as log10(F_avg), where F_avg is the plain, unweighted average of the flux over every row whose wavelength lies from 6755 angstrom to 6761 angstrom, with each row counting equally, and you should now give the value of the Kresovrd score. 1.02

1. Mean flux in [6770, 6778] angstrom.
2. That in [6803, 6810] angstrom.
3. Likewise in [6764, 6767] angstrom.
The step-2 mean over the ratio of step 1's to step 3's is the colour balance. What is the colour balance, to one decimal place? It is 10.0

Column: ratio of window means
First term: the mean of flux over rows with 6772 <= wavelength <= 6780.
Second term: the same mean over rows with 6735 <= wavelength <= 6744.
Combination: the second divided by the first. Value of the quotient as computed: 0.971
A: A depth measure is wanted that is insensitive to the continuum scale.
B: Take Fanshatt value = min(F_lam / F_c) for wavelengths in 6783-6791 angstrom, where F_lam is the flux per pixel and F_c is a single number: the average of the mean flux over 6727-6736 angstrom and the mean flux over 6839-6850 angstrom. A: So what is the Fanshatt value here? 0.99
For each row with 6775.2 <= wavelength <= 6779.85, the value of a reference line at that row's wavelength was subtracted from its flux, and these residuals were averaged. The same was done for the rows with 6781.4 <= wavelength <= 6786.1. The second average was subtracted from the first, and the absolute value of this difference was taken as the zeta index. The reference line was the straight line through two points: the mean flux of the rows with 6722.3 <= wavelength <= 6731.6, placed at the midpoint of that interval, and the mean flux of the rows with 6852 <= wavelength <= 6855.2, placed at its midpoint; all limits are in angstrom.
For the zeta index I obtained 0.55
